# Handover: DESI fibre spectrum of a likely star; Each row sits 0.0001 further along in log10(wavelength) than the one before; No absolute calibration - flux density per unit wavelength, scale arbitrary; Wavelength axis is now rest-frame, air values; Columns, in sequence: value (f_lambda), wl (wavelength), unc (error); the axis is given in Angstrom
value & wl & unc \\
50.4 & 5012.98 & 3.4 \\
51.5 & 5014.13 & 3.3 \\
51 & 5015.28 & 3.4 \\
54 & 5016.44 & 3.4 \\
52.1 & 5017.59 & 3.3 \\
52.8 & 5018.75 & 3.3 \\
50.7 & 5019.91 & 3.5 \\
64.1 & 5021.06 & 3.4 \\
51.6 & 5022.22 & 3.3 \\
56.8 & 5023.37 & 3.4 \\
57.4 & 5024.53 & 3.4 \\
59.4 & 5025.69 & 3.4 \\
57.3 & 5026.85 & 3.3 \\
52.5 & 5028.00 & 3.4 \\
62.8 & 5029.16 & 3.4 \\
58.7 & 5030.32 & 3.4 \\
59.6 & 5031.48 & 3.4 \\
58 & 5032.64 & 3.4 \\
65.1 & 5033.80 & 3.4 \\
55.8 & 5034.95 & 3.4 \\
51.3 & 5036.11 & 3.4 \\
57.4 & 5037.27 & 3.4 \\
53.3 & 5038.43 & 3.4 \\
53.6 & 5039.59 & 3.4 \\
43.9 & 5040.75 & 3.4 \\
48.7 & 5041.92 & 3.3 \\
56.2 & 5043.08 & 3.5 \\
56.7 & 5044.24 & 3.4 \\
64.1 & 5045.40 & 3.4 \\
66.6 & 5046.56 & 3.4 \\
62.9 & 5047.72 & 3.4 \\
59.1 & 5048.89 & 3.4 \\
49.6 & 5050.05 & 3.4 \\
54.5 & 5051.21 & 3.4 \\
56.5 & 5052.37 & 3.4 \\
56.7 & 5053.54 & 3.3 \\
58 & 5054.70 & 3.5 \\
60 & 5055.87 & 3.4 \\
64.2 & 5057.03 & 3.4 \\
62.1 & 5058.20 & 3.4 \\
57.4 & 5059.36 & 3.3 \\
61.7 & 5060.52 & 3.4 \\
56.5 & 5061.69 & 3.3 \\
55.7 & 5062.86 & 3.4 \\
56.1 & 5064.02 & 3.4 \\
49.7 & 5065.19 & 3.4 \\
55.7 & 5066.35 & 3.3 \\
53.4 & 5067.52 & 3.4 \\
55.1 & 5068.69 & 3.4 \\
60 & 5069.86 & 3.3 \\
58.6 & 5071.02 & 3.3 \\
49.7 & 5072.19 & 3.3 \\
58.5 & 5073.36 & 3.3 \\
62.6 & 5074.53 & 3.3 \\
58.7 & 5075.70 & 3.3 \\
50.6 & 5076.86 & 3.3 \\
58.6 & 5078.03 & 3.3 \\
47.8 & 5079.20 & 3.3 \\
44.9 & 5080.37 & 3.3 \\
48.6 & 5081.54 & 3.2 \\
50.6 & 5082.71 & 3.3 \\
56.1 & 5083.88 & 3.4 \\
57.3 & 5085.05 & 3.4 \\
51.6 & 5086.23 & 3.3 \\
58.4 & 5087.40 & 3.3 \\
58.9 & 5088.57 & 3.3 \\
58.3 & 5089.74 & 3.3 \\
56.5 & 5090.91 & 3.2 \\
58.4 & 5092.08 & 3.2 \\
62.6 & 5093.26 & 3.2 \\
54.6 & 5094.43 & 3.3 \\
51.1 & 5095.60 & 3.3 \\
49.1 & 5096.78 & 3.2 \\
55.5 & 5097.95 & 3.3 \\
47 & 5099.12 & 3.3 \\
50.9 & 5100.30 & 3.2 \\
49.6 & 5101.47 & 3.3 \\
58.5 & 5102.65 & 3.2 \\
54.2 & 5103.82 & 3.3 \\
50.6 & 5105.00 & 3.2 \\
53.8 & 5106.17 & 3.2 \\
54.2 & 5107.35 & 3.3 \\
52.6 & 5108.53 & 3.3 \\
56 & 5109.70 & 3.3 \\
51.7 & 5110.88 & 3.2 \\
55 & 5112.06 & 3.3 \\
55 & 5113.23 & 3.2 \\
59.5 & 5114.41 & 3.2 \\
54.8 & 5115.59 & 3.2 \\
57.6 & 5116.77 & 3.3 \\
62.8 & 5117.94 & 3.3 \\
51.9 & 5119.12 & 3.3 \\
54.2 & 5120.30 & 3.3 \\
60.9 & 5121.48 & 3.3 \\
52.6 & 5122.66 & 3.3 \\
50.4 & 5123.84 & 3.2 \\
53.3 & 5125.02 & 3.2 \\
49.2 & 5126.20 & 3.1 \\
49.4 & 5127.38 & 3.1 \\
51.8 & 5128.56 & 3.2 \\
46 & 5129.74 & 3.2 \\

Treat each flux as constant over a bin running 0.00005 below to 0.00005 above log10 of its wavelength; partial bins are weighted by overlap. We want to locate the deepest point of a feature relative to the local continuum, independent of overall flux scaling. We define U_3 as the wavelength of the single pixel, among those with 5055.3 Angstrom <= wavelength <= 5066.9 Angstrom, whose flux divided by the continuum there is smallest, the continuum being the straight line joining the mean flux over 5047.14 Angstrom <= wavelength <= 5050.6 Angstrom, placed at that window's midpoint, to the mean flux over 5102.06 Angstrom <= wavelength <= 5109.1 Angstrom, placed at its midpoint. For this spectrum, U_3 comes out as 5065.19 Angstrom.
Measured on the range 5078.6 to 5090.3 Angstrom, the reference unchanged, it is 5080.37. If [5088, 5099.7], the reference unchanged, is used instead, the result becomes 5099.12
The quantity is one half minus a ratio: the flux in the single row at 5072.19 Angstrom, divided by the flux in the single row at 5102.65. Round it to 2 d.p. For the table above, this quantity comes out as -0.35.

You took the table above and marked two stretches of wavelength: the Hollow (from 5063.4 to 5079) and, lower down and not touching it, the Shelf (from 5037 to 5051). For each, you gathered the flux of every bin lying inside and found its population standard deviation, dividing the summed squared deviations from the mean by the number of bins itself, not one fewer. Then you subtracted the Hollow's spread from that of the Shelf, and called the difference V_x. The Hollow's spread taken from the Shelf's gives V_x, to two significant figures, 2.4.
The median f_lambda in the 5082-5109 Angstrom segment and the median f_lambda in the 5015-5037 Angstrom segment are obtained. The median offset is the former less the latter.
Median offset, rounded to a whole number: -3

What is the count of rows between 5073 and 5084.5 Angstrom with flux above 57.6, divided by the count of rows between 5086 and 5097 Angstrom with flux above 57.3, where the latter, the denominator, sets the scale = 0.80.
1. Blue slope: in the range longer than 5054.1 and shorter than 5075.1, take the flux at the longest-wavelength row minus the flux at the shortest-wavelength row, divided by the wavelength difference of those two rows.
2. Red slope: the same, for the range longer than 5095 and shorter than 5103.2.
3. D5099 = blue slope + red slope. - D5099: 1.3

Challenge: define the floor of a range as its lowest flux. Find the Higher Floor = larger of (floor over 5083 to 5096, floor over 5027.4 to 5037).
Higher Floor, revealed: 51.3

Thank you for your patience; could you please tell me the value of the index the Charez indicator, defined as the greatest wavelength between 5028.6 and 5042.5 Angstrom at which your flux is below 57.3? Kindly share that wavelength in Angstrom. 5041.92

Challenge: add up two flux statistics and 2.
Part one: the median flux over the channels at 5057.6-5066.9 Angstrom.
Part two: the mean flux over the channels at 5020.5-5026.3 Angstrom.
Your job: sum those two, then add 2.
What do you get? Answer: 116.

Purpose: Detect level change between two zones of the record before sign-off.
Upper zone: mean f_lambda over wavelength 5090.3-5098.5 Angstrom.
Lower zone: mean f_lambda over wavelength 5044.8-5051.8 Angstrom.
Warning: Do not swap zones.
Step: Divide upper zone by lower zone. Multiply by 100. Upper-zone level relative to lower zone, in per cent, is 93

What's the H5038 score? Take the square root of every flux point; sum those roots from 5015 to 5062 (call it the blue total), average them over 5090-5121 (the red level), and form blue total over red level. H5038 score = 42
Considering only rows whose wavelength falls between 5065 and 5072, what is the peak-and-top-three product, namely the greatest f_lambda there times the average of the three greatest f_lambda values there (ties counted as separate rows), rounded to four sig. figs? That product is 3486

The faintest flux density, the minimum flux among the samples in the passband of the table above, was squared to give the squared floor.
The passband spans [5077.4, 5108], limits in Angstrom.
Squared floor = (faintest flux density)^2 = 2016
